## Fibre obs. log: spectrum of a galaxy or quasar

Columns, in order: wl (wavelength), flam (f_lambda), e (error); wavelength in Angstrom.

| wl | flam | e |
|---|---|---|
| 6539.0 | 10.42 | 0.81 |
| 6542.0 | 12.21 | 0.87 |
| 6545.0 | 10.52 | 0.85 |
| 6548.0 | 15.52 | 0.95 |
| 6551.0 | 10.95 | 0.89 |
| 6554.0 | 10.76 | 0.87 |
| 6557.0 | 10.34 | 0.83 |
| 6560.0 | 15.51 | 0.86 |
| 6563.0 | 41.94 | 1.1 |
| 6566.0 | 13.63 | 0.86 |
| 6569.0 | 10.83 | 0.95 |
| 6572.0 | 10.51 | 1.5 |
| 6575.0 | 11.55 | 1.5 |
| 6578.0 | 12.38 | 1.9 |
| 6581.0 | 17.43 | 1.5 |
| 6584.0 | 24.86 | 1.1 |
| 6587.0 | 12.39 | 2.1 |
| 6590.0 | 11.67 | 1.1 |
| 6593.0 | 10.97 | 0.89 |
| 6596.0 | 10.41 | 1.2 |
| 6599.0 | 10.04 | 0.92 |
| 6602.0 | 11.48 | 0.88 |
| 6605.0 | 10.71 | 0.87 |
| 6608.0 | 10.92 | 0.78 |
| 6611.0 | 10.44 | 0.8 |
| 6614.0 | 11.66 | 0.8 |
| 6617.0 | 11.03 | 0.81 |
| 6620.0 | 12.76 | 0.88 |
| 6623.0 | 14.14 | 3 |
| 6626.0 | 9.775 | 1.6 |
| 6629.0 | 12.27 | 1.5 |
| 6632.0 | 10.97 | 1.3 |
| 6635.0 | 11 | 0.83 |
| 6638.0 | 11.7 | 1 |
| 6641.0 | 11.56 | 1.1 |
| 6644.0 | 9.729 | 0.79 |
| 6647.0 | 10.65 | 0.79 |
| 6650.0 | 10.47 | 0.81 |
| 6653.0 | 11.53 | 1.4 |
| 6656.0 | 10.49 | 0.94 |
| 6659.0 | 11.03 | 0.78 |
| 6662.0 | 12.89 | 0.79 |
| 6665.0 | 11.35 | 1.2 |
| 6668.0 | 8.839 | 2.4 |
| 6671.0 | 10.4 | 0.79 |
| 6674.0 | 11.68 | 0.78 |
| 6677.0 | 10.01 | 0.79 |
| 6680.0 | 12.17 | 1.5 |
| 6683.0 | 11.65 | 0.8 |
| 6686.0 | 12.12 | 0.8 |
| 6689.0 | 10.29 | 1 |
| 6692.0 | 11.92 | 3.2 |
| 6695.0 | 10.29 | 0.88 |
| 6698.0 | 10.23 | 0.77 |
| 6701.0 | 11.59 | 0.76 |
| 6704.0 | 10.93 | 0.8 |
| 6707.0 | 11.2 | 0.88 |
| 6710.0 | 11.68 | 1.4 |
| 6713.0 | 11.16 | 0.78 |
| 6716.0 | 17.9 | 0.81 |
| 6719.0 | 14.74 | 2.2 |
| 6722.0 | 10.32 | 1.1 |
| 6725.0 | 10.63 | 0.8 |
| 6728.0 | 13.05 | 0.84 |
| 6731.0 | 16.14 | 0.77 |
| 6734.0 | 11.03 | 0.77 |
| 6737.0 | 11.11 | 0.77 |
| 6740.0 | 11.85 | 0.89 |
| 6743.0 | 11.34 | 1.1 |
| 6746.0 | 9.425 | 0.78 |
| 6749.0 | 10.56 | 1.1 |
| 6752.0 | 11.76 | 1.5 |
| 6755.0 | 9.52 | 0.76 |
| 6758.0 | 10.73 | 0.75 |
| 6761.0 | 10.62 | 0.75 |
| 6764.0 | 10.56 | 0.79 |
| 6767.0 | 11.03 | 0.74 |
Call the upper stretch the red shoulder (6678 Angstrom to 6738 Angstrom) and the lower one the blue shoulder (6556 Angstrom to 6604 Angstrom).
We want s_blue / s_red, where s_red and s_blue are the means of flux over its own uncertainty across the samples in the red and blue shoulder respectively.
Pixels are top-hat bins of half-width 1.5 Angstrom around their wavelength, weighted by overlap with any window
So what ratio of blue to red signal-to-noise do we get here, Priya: 1.03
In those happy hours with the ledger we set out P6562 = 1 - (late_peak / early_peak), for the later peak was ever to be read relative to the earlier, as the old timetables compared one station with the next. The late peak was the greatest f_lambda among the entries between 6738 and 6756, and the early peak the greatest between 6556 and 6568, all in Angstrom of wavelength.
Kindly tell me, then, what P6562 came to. 0.72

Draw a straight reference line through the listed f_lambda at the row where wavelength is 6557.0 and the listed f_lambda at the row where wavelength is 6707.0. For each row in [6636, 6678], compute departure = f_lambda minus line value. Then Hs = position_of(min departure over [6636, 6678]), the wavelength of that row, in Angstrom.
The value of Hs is 6668.0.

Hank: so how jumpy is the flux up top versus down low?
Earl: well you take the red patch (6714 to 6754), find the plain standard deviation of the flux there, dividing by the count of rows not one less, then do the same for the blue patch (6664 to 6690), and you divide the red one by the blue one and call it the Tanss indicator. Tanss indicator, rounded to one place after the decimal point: 2.3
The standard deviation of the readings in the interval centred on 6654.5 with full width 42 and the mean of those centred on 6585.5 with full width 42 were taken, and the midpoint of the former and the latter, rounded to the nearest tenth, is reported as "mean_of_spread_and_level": 6.9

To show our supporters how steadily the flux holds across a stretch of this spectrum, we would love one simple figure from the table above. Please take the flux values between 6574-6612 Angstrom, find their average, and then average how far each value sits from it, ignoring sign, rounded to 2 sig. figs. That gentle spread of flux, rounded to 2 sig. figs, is 2.6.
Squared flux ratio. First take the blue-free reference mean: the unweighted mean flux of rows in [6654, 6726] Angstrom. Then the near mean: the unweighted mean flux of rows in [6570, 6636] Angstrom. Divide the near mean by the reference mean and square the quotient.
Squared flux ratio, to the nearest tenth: 1.1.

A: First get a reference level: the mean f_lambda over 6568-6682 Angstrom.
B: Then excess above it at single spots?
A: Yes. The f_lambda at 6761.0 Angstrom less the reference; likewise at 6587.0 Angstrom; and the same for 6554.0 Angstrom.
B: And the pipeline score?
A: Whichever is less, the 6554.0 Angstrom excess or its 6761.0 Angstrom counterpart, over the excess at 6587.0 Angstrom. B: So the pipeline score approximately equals -1.6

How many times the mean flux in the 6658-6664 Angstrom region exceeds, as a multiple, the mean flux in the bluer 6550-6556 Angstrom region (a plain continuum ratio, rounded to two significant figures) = 1.1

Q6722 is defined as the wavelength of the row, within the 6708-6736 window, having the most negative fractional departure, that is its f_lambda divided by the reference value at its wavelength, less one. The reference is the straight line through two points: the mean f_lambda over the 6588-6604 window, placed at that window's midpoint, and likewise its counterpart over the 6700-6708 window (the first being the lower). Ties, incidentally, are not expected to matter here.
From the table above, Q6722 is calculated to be 6722.0 Angstrom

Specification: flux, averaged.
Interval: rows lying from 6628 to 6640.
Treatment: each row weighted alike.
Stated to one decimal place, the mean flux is 11.5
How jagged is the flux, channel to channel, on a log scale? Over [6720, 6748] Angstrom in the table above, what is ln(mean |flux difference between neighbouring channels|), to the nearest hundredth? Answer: 0.57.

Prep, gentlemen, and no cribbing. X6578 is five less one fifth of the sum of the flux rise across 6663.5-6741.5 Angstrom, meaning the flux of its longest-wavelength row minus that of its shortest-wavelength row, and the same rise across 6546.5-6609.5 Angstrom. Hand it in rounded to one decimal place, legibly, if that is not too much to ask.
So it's 5.8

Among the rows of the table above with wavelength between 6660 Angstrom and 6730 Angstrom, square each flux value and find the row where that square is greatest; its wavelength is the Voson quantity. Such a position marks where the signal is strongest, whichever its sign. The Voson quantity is 6716.0 Angstrom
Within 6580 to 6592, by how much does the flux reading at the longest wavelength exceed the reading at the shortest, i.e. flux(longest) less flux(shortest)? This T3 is -5.8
